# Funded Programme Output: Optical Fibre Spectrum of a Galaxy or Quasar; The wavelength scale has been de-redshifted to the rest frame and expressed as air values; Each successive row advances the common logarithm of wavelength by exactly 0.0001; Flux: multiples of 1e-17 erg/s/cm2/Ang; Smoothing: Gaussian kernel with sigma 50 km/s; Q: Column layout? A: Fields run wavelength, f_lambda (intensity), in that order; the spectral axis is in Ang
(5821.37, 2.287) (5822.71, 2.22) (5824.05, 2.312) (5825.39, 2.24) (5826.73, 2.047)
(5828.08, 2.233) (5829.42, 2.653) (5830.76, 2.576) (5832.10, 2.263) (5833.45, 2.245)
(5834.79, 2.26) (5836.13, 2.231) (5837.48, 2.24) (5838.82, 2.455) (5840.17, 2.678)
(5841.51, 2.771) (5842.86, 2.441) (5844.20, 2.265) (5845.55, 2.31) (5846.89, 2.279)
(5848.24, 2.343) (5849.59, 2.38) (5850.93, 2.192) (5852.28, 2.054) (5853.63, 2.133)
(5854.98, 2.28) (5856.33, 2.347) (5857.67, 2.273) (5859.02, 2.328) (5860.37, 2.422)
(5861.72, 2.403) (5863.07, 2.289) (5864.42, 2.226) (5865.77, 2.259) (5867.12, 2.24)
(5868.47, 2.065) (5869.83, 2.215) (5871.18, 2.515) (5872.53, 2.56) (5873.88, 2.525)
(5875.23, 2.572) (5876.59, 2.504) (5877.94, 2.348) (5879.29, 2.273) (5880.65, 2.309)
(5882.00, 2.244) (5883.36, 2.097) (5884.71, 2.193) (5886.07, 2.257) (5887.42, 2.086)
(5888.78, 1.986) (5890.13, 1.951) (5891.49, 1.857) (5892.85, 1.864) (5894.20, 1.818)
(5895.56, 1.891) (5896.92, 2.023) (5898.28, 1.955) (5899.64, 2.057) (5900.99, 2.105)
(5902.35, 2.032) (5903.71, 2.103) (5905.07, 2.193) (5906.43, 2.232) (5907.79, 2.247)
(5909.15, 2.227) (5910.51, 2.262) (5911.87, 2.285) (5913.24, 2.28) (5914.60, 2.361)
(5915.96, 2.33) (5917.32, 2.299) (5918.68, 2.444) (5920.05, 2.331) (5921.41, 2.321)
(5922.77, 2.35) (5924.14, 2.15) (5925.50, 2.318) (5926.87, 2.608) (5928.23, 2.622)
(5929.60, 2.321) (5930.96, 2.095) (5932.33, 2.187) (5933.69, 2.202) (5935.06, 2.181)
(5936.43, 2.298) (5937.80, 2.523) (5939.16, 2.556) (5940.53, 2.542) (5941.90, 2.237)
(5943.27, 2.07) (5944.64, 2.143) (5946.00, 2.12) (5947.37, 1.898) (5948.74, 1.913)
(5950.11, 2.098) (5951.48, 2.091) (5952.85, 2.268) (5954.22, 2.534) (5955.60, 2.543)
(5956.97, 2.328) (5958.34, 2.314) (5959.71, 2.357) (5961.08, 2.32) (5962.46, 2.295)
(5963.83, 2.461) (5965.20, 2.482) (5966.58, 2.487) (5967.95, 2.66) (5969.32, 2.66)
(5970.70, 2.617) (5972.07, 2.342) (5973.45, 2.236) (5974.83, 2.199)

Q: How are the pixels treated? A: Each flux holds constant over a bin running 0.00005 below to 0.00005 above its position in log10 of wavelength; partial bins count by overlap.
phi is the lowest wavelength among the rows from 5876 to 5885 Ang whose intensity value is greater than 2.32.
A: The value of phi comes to 5876.59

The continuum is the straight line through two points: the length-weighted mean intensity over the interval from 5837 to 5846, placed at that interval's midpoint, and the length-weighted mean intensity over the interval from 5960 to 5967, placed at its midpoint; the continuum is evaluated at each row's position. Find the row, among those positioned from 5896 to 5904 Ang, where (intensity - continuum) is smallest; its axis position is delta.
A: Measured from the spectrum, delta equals 5898.28 Ang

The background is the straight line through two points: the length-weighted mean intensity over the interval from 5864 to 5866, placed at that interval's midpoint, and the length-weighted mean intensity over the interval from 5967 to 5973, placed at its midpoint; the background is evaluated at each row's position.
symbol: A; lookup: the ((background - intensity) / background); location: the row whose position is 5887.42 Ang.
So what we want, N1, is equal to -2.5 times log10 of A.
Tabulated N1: 2.5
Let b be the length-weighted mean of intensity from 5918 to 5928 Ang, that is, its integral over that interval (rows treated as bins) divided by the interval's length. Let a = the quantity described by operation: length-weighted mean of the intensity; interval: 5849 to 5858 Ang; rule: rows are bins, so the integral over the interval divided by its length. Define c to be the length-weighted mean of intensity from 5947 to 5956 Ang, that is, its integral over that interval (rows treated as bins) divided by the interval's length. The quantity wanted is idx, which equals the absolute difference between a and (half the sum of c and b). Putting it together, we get 0.04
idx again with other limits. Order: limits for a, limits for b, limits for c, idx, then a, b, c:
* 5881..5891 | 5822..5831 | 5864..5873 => 0.19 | 2.12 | 2.31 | 2.29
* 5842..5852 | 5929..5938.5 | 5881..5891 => 0.12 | 2.31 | 2.26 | 2.12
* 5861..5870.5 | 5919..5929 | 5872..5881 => 0.17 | 2.24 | 2.39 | 2.44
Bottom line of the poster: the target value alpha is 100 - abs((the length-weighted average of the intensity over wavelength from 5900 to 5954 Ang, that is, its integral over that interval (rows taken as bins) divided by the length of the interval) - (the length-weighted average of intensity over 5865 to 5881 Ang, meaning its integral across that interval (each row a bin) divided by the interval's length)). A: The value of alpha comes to 99.9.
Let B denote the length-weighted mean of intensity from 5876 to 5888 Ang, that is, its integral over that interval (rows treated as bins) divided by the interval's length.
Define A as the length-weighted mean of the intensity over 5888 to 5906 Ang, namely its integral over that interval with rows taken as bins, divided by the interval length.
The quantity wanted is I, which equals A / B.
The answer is 0.88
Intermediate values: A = 1.99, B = 2.26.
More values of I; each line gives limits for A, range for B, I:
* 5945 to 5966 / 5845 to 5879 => 0.98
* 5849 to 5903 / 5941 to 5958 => 1.00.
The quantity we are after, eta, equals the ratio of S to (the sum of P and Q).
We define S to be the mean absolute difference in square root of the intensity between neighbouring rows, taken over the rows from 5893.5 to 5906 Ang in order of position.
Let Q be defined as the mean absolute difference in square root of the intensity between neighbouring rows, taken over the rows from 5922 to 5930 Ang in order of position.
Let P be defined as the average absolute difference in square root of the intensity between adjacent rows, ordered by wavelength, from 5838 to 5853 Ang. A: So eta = 0.27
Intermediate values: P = 0.043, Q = 0.063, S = 0.029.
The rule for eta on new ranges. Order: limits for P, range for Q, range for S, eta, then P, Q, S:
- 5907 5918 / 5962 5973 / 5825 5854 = 1.07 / 0.011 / 0.031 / 0.045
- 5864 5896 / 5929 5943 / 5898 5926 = 0.33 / 0.030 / 0.038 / 0.022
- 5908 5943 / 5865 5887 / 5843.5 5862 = 0.40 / 0.034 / 0.033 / 0.027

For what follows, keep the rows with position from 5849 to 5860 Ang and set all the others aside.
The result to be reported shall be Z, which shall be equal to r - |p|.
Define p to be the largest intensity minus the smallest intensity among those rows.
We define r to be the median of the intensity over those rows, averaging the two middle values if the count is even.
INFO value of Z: 1.95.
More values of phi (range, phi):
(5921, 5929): 5921.41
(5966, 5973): 5966.58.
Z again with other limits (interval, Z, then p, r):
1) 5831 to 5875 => 1.56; 0.72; 2.28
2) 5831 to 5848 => 1.73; 0.54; 2.27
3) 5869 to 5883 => 2.07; 0.36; 2.43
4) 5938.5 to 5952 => 1.45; 0.66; 2.11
